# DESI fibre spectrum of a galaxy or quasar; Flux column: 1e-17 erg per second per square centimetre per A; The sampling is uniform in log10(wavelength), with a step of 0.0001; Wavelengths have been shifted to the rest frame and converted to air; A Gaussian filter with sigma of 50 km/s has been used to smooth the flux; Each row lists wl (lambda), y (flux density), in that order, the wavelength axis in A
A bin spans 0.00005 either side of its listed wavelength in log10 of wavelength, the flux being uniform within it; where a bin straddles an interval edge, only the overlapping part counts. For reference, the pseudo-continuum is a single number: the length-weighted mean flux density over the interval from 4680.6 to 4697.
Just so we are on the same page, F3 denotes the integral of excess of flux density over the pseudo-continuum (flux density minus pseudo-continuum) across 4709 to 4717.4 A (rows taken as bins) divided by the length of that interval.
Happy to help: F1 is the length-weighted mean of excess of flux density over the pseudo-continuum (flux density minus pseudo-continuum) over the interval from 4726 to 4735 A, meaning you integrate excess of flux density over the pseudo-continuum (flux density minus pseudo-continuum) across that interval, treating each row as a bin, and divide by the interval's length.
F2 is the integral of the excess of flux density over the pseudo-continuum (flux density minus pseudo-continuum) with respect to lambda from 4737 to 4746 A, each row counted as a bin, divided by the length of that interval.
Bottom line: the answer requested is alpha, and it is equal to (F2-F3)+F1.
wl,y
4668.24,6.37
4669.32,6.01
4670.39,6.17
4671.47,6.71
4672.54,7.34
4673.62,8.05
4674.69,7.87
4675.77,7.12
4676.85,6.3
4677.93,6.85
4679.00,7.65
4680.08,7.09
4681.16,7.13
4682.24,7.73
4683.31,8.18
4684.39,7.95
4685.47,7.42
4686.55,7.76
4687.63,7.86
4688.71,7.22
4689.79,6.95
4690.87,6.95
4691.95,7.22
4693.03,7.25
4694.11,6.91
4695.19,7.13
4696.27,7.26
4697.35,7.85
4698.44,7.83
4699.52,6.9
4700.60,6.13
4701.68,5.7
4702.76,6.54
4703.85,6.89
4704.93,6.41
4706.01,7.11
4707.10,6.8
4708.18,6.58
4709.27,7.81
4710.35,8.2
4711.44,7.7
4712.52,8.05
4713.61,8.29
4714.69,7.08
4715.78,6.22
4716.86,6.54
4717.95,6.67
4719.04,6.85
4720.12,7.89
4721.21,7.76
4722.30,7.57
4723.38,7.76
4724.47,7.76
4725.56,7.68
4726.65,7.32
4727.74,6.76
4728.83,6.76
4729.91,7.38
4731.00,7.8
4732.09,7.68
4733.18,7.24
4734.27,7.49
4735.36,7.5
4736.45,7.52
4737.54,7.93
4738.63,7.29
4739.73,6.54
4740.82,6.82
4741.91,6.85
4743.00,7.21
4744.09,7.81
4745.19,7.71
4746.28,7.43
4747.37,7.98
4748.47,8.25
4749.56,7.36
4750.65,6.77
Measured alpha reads -0.29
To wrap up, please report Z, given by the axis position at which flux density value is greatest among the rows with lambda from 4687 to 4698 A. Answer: 4687.63 A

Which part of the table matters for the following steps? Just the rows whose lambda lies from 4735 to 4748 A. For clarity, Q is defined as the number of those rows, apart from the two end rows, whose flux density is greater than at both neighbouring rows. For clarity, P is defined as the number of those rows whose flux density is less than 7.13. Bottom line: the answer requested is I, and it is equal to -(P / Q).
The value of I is -1.5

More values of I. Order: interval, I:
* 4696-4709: -3.0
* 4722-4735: -2.0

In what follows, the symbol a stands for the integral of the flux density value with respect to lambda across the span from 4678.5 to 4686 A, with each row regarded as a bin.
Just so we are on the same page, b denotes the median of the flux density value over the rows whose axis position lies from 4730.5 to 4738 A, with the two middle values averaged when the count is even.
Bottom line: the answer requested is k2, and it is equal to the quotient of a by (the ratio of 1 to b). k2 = 428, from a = 56.9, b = 7.5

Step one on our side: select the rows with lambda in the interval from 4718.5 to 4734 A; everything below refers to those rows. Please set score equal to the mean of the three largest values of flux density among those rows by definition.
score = 7.82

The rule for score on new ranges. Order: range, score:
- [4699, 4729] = 8.18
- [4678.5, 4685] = 7.95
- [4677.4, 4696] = 8.00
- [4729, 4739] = 7.80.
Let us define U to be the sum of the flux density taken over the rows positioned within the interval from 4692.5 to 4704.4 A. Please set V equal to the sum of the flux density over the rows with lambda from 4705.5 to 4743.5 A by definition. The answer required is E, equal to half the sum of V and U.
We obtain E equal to 166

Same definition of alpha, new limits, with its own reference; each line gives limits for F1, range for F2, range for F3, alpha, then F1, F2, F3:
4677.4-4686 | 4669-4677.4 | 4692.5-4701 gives -0.10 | 0.10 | -0.431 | -0.2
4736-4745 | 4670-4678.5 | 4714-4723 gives -0.18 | -0.14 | -0.332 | -0.3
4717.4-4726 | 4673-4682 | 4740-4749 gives -0.11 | 0.09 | -0.127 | 0.1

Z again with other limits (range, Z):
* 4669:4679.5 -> 4673.62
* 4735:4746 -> 4737.54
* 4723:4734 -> 4731.00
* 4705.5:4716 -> 4713.61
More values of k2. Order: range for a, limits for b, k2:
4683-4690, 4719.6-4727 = 414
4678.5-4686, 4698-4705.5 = 372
